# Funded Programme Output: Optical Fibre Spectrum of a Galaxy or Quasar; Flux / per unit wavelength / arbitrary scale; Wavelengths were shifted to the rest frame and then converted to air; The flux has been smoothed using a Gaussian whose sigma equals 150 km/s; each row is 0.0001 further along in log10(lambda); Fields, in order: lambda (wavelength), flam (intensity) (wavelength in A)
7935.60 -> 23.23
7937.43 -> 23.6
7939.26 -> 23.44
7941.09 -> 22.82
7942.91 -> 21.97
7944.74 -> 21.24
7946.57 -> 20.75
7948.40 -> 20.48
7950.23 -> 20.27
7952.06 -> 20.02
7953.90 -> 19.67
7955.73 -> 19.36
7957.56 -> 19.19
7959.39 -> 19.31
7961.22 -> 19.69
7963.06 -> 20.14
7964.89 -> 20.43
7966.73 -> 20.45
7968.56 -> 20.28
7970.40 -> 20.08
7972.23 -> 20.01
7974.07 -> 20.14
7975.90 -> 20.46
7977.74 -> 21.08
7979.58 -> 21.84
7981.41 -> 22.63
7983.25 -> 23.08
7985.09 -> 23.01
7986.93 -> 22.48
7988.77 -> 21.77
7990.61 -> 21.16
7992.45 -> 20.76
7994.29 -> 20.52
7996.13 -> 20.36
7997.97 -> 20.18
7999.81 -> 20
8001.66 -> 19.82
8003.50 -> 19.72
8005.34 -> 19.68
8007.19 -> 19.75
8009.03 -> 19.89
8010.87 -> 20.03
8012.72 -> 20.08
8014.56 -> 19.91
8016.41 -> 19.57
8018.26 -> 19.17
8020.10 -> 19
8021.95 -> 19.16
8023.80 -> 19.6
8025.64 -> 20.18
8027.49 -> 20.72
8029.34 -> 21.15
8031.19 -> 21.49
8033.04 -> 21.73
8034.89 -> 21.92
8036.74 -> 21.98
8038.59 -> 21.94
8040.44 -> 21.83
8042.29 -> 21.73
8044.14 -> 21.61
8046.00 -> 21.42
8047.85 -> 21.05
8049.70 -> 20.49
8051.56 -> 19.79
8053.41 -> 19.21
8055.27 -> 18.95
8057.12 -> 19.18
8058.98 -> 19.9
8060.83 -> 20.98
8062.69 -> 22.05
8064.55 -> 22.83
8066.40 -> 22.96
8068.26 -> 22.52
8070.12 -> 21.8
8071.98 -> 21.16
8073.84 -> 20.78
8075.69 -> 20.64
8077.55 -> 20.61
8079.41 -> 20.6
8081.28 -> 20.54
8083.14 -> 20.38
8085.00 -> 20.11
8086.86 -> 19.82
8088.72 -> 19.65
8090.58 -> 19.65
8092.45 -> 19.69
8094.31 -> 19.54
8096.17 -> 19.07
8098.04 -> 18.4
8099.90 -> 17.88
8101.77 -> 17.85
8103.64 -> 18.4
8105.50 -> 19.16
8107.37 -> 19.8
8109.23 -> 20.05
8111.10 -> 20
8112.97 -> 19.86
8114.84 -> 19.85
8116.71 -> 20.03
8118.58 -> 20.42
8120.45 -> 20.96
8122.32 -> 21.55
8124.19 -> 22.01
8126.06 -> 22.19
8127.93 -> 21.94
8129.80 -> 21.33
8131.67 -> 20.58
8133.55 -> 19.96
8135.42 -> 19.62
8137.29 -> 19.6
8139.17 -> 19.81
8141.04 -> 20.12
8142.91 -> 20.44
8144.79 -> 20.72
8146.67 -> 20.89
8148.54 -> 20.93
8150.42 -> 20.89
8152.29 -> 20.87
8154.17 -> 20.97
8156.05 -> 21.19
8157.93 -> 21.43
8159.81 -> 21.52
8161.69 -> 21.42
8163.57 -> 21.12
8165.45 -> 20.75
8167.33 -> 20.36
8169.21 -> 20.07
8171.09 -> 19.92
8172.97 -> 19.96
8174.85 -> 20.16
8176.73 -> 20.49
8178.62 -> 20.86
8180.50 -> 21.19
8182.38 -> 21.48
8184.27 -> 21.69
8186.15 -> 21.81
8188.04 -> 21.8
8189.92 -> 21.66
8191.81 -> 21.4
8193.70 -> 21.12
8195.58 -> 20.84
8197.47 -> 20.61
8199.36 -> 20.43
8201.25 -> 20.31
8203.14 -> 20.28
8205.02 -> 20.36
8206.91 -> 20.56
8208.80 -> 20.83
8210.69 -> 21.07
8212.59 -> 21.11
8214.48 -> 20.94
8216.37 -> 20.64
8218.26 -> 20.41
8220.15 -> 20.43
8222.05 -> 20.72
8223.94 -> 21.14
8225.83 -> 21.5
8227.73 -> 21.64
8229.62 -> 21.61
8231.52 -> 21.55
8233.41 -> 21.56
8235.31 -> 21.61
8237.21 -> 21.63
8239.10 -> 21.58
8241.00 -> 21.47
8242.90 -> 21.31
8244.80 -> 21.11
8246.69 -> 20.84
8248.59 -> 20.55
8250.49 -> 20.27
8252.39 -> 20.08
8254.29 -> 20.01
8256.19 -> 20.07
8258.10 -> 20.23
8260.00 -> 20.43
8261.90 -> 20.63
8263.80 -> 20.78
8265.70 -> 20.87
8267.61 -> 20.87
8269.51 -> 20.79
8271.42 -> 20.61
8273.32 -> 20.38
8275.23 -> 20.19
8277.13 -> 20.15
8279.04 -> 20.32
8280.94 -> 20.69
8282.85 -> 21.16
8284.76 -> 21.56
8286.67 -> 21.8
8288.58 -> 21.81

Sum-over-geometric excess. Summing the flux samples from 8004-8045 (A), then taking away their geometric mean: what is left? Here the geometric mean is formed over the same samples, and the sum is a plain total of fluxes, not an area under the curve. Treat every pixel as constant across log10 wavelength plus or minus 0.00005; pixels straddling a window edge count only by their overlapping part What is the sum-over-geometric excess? 432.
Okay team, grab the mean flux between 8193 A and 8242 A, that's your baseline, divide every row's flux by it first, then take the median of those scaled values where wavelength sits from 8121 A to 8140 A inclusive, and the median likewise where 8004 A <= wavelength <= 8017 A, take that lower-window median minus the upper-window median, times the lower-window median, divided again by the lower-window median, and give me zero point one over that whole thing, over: -2.0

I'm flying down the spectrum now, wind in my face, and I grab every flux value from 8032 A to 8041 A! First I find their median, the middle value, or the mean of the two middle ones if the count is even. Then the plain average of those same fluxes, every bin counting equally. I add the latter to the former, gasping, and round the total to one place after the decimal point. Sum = 43.8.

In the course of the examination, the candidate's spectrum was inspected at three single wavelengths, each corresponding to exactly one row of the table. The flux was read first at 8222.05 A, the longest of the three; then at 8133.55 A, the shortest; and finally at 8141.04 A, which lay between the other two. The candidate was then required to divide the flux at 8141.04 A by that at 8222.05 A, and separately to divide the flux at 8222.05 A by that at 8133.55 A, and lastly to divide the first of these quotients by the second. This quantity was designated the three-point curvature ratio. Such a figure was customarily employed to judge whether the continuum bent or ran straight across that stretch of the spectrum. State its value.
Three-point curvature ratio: 0.94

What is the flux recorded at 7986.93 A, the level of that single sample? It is 22.48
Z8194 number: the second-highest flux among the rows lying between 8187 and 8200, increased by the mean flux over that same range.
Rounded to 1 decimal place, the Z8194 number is 42.8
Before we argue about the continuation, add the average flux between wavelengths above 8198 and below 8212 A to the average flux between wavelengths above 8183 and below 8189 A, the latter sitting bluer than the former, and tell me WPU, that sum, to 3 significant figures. 42.3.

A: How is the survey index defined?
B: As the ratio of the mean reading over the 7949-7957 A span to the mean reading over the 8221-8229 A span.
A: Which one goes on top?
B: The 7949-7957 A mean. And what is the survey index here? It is 0.93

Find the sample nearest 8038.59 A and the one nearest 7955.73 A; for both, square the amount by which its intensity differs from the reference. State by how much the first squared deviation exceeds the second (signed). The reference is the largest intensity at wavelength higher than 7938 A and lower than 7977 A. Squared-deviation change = -14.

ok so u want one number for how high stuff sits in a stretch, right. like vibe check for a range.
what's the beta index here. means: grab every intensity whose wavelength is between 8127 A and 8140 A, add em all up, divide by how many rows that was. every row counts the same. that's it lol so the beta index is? 20.4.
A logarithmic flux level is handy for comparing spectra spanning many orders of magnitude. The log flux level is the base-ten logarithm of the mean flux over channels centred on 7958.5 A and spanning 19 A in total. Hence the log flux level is 1.30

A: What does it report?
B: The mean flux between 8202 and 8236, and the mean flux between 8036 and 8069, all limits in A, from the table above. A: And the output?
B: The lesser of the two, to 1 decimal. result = 21.0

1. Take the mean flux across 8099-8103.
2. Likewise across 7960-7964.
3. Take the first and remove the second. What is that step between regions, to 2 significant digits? -2.0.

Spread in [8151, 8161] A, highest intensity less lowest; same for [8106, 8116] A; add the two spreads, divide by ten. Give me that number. 0.09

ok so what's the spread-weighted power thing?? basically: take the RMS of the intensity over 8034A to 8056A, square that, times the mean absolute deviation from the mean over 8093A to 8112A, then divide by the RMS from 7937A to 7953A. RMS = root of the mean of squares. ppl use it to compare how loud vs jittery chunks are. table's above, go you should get 14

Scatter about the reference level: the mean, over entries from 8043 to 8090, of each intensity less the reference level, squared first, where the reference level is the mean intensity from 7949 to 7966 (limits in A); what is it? 2.1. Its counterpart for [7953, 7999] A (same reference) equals 2.1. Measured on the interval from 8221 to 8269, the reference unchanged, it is 1.7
